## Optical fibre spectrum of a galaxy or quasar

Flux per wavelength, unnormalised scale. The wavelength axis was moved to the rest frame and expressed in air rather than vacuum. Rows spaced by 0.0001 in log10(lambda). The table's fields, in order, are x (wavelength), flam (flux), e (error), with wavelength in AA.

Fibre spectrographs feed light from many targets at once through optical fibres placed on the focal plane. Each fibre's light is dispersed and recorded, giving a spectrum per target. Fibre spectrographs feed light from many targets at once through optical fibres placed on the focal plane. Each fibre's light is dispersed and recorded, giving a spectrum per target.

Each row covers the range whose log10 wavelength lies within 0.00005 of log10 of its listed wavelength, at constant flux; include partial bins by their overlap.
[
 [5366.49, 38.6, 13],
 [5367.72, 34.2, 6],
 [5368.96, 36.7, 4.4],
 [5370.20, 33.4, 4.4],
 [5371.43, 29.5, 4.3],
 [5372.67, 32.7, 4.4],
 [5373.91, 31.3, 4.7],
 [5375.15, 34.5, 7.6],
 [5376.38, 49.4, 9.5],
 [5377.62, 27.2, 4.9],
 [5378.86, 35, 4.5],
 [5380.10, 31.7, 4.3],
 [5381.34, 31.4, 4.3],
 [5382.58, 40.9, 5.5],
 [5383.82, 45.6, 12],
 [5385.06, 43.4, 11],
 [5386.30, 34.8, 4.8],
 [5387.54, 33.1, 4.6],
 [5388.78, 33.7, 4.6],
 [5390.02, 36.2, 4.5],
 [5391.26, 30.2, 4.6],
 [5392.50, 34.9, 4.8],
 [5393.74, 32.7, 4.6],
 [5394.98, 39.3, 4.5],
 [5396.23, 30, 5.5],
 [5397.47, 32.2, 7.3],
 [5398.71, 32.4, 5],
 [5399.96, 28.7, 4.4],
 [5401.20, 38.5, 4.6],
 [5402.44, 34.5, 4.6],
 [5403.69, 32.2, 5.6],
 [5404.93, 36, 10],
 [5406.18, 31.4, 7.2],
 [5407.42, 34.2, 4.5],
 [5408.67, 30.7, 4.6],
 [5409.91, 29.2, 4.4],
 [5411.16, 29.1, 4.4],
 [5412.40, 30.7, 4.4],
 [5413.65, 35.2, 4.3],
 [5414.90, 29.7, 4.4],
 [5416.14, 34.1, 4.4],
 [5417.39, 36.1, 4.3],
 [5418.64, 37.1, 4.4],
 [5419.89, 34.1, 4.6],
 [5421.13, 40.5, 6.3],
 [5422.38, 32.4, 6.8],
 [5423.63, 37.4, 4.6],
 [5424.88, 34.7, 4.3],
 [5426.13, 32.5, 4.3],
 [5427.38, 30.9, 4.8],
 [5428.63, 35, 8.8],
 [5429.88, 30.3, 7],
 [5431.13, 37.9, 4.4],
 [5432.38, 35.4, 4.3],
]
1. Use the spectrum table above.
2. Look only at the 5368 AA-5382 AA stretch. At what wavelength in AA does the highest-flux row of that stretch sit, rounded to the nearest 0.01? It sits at 5376.38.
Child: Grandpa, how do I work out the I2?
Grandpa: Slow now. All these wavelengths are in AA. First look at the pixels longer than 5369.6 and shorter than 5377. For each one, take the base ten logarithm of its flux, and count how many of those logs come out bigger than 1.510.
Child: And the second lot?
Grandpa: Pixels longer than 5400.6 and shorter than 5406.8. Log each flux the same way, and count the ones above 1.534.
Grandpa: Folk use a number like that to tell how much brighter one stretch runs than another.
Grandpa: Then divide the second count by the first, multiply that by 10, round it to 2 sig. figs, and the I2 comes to 7.5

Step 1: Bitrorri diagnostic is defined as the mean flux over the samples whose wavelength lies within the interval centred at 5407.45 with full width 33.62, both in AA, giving 33.5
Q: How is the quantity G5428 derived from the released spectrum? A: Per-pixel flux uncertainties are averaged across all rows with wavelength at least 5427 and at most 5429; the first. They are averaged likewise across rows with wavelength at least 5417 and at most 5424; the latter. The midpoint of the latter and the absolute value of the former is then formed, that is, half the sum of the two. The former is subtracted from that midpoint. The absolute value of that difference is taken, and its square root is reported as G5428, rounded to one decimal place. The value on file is 0.9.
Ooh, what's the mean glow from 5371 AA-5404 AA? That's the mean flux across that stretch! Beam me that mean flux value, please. 34.7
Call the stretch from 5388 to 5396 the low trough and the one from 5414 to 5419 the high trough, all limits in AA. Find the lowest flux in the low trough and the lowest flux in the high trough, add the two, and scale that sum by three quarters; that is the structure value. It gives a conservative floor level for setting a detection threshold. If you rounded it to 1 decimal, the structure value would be 44.9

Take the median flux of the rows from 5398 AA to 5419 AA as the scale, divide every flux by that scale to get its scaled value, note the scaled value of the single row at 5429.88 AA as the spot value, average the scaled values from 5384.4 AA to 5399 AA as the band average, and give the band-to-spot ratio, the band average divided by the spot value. 1.14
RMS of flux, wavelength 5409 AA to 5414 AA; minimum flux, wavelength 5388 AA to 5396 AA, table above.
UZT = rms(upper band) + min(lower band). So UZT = 61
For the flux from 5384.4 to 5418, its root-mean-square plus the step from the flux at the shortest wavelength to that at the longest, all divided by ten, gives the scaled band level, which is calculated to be 2.6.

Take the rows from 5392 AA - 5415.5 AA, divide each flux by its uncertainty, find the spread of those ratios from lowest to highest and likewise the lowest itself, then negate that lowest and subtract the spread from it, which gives -8.7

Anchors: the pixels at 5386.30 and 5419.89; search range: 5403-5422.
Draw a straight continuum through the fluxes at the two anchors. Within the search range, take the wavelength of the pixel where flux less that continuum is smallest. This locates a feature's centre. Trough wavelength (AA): 5411.16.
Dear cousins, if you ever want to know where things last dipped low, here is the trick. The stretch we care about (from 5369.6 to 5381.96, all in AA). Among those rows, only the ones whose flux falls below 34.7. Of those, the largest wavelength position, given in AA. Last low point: 5381.34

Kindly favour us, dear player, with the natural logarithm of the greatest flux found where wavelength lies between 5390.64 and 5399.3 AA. 3.67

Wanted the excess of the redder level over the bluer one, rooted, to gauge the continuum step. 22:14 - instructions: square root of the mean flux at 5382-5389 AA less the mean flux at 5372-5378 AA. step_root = 1.9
